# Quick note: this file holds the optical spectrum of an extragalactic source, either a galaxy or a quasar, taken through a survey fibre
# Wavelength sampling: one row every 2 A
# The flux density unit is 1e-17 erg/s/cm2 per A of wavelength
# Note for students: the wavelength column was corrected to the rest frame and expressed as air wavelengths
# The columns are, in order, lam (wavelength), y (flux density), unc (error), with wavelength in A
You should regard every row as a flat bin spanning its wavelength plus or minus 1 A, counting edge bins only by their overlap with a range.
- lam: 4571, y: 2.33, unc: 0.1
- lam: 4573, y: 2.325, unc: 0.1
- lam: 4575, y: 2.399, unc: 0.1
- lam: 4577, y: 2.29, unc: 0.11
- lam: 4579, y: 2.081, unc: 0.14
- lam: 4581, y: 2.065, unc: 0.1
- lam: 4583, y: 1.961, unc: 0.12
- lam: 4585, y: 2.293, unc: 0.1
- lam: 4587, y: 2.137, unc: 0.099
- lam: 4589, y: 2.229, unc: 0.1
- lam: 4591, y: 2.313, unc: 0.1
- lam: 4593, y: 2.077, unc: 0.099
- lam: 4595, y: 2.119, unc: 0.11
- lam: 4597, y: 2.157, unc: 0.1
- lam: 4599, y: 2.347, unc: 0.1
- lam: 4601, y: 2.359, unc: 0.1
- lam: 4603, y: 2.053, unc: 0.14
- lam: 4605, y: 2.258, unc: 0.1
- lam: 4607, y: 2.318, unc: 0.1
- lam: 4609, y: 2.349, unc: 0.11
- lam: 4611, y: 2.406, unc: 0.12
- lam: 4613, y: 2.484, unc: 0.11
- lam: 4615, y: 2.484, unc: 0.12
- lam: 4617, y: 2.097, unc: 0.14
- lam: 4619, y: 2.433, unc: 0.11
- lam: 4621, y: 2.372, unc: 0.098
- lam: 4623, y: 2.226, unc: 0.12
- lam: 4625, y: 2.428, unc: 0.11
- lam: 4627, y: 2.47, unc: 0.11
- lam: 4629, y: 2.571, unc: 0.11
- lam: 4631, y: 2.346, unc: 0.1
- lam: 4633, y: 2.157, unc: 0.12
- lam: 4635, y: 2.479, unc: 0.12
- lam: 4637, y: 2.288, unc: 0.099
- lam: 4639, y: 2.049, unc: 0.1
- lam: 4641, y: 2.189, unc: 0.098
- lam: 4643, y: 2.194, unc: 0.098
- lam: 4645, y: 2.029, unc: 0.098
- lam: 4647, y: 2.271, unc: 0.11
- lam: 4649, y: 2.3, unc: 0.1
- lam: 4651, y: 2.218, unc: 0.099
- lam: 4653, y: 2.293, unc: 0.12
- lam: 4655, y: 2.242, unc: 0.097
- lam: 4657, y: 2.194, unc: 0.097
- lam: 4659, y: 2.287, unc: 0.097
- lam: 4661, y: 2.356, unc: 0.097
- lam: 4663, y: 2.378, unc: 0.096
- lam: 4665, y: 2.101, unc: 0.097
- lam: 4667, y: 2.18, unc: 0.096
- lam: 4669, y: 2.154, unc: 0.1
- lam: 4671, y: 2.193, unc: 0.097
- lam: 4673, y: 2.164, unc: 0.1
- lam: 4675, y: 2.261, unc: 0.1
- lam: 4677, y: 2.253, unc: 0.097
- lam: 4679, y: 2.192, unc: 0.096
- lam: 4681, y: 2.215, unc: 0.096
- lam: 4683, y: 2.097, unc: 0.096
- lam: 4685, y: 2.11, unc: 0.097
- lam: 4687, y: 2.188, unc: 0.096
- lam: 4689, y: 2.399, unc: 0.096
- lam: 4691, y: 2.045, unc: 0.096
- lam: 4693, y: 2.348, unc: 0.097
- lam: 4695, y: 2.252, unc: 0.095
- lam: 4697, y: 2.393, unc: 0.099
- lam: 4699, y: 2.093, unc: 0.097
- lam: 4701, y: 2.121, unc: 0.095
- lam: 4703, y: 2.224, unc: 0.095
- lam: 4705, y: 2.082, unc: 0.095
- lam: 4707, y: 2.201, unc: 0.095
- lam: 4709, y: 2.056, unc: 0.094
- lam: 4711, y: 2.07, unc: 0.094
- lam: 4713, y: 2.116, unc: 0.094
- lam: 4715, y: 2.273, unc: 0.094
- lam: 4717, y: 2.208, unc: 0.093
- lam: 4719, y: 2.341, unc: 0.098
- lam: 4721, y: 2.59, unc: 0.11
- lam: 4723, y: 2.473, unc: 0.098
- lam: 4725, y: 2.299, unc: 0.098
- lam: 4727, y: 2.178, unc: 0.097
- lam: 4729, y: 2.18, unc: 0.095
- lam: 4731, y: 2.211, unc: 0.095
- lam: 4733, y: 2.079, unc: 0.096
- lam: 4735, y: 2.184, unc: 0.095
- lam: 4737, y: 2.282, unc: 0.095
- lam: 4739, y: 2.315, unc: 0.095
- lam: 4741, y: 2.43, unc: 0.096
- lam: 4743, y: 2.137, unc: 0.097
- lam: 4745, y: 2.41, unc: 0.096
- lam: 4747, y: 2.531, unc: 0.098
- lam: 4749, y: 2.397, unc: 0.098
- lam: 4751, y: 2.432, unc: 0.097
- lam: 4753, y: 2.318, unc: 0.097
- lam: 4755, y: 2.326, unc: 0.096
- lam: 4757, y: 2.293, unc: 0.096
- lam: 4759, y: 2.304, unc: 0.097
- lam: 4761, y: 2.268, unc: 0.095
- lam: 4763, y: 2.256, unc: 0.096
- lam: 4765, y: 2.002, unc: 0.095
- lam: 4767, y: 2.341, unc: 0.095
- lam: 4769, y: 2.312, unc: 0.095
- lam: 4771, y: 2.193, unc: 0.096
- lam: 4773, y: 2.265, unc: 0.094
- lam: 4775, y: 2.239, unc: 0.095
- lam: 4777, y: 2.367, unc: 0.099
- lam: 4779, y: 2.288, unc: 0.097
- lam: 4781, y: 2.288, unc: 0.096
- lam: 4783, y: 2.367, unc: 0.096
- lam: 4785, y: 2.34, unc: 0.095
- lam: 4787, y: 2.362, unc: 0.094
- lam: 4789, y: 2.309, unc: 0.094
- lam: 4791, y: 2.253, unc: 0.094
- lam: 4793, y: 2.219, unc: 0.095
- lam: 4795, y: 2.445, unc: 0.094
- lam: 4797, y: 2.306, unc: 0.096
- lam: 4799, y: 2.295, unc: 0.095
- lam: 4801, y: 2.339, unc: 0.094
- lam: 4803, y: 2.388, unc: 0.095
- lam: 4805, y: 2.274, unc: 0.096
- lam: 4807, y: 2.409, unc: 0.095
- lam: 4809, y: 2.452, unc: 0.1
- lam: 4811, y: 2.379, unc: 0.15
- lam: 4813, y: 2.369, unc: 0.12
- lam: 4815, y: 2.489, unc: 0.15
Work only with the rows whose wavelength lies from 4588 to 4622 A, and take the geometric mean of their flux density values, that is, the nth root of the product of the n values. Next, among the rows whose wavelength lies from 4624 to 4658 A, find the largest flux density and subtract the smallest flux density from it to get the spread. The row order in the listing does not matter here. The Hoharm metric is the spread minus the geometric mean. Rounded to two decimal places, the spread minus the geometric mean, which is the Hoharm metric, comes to -1.74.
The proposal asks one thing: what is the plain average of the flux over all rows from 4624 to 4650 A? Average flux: 2.29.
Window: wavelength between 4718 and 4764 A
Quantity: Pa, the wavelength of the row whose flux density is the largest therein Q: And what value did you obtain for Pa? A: 4721 A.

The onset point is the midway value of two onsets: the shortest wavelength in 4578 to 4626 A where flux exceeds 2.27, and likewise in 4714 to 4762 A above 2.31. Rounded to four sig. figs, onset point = 4652 A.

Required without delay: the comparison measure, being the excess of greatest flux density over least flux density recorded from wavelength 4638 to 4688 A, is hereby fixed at 0.35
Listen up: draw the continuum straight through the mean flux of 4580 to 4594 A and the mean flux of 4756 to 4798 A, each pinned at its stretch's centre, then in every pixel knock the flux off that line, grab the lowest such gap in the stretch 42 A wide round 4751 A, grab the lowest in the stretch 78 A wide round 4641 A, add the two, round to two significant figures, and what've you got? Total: -0.65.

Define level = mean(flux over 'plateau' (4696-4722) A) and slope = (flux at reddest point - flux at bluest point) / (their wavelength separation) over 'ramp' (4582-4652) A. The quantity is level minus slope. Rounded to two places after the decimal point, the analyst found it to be 2.21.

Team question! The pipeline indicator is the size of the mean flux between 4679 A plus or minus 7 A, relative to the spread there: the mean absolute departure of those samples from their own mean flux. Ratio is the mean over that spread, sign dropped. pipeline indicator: 42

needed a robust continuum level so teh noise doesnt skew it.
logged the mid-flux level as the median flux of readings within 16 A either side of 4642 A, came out 2.26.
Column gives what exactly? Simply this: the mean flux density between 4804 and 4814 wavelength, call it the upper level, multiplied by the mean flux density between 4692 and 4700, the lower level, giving 5.40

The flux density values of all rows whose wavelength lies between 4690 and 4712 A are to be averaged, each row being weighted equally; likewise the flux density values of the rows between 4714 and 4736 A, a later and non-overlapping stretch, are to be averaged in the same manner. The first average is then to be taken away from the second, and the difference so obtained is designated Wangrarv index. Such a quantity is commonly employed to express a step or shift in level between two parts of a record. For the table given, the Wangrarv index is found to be 0.10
